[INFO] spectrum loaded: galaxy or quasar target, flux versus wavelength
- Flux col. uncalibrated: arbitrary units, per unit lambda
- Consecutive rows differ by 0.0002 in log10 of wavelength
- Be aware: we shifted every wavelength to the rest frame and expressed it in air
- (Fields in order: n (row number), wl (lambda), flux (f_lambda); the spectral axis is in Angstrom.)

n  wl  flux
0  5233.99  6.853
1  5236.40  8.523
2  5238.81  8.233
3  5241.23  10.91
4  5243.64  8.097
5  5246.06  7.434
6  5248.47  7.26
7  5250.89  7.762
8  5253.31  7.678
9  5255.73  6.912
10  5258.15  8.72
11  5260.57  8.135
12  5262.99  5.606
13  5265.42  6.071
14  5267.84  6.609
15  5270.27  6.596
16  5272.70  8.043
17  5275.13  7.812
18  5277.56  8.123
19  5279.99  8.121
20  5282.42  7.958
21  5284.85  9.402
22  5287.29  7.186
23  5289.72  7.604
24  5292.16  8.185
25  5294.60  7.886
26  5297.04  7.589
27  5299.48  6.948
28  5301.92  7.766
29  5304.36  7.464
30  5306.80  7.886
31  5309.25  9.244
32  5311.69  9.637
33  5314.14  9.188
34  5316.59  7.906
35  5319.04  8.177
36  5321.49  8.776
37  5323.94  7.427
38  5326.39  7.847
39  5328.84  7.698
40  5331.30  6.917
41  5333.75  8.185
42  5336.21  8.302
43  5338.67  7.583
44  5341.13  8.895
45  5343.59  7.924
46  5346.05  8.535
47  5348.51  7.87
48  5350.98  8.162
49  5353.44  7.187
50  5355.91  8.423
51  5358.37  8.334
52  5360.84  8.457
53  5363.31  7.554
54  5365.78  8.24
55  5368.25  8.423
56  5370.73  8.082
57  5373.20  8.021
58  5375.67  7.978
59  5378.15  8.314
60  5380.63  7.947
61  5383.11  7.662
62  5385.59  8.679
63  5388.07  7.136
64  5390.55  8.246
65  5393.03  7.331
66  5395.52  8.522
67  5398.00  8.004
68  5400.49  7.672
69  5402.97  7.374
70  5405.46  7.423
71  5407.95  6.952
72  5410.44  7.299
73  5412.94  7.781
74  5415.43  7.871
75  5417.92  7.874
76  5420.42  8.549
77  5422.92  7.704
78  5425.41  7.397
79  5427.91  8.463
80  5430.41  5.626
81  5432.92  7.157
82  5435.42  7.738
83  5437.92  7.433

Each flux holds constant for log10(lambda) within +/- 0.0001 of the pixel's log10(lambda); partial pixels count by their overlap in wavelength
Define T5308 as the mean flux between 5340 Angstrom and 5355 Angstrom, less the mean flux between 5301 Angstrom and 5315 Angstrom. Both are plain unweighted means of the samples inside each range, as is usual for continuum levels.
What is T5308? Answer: -0.4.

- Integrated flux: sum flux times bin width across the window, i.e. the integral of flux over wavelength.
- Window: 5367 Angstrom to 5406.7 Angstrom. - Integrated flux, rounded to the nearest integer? 315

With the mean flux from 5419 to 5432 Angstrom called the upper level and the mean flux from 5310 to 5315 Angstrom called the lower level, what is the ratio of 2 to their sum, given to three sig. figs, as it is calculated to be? 0.118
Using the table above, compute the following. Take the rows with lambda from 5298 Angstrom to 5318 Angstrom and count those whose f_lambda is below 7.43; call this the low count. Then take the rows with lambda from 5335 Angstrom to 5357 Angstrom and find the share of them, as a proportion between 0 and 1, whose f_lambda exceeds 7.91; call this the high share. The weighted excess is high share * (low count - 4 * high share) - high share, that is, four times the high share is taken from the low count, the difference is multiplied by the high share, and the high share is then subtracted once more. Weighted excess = -1.8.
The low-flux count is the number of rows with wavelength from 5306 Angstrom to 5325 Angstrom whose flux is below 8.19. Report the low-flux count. 4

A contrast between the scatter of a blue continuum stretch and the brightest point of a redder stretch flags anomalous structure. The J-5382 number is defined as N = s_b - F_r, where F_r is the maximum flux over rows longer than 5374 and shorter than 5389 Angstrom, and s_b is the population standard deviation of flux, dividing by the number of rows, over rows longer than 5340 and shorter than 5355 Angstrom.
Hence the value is -8.1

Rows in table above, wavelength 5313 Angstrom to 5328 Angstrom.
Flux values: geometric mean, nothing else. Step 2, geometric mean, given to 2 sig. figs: 8.2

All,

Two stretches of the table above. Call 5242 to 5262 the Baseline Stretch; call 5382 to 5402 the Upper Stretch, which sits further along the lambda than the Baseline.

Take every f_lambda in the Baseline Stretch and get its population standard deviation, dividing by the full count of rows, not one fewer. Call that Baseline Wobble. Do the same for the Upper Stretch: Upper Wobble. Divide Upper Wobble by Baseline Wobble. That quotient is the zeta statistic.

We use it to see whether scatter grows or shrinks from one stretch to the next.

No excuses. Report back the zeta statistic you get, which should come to 1.0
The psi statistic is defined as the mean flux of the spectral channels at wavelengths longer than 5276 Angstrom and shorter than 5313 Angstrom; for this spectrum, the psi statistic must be 8.07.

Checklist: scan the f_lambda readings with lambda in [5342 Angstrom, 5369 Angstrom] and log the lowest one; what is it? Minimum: 7.187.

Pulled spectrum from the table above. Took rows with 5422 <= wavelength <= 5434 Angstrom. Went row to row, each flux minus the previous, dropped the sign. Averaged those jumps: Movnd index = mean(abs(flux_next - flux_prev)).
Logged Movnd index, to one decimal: 1.4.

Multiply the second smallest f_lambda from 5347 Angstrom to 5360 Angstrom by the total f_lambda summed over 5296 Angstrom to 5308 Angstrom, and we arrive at 296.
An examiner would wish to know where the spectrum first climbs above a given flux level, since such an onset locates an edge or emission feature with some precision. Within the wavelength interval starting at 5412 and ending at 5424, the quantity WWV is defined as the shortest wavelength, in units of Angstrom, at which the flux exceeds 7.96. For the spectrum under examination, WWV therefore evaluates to 5420.42 Angstrom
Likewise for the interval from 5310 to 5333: 5311.69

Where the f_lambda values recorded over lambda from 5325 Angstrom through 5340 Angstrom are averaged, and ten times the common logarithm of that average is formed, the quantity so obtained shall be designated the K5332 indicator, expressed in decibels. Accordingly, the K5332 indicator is 8.90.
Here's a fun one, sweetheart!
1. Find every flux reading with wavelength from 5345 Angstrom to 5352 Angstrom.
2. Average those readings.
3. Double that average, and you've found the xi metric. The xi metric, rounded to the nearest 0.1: 16.4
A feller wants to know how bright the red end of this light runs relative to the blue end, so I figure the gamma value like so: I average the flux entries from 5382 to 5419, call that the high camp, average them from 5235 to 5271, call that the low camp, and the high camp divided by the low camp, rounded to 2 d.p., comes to 1.01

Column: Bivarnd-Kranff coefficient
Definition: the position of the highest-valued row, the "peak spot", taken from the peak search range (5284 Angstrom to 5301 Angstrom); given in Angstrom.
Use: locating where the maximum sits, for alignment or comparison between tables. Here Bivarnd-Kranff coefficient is 5284.85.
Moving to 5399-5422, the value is 5420.42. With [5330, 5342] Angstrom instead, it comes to 5341.13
